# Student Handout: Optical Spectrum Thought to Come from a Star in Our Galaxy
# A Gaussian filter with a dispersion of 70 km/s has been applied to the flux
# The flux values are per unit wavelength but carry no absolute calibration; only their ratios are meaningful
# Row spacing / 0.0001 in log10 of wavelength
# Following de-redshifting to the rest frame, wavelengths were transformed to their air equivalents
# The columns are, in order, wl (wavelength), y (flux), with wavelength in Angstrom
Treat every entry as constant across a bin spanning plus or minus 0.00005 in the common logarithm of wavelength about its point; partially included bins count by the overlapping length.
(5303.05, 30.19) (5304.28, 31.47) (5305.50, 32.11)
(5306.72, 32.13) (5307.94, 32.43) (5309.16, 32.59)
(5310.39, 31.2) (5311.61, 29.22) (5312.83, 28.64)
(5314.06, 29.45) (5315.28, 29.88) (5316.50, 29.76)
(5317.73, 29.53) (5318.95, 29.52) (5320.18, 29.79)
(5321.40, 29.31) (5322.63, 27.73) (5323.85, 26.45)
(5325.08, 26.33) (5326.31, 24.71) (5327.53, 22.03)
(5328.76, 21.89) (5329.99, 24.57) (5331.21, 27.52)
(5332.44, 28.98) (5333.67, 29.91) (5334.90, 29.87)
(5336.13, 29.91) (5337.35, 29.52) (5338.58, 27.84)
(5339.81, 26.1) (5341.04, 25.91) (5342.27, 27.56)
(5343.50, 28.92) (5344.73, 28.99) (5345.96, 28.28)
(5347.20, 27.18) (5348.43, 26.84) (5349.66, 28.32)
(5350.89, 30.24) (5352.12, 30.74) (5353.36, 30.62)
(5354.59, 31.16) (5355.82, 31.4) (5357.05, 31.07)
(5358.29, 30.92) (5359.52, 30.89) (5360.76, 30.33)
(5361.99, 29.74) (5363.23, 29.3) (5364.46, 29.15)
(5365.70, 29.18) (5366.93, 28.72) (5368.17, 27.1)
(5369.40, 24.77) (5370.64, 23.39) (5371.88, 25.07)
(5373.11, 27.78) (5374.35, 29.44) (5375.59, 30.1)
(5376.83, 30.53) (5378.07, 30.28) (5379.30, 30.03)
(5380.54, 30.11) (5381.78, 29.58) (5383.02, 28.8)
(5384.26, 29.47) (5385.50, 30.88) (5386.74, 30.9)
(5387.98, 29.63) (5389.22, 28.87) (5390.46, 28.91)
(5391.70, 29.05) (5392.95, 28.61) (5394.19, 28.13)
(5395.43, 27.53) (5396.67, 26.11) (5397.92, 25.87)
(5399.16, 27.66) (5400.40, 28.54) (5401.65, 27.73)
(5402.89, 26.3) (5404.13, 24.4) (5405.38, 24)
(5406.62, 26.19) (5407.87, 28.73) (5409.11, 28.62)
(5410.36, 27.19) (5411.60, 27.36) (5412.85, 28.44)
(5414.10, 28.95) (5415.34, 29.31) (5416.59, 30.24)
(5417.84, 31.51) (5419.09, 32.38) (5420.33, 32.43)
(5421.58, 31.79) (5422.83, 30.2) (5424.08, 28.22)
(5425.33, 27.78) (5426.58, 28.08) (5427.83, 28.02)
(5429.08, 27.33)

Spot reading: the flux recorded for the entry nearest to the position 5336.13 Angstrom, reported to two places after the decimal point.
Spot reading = 29.91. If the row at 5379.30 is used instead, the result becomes 30.03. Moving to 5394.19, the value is 28.13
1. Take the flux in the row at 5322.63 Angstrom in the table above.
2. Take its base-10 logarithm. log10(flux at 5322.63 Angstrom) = 1.44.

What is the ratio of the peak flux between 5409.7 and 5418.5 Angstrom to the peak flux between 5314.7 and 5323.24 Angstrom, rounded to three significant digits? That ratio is 1.05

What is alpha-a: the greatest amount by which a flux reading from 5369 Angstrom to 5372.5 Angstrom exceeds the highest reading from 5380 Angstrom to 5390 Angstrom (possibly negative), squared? 34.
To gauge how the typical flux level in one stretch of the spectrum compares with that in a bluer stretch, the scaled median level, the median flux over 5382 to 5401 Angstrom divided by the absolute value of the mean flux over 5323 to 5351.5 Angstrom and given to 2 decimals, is 1.05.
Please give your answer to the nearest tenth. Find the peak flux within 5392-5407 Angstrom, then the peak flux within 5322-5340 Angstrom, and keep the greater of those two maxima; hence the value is 29.9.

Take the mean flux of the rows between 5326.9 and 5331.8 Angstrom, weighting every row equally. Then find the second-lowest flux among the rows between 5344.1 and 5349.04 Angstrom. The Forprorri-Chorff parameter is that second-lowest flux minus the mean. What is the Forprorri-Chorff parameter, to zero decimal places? 3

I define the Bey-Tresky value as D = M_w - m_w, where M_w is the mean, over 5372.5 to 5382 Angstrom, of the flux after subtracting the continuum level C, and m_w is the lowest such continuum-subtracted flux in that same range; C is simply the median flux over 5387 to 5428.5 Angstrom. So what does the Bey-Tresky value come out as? 2.0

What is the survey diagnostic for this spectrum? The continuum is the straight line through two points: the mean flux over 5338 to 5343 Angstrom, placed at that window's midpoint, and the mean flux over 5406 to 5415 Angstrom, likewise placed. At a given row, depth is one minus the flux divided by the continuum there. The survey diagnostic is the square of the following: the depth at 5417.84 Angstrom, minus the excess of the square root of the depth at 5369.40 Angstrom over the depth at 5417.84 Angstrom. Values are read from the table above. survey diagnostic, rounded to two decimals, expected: 0.30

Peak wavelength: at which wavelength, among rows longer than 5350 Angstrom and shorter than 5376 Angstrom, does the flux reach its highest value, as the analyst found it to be 5355.82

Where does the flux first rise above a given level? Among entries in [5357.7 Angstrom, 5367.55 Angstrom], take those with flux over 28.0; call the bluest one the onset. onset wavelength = 5358.29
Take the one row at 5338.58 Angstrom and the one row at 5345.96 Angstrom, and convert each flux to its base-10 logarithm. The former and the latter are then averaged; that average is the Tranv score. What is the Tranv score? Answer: 1.45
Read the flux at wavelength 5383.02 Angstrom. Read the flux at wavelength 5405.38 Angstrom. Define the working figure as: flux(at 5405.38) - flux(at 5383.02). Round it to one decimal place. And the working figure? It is -4.8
